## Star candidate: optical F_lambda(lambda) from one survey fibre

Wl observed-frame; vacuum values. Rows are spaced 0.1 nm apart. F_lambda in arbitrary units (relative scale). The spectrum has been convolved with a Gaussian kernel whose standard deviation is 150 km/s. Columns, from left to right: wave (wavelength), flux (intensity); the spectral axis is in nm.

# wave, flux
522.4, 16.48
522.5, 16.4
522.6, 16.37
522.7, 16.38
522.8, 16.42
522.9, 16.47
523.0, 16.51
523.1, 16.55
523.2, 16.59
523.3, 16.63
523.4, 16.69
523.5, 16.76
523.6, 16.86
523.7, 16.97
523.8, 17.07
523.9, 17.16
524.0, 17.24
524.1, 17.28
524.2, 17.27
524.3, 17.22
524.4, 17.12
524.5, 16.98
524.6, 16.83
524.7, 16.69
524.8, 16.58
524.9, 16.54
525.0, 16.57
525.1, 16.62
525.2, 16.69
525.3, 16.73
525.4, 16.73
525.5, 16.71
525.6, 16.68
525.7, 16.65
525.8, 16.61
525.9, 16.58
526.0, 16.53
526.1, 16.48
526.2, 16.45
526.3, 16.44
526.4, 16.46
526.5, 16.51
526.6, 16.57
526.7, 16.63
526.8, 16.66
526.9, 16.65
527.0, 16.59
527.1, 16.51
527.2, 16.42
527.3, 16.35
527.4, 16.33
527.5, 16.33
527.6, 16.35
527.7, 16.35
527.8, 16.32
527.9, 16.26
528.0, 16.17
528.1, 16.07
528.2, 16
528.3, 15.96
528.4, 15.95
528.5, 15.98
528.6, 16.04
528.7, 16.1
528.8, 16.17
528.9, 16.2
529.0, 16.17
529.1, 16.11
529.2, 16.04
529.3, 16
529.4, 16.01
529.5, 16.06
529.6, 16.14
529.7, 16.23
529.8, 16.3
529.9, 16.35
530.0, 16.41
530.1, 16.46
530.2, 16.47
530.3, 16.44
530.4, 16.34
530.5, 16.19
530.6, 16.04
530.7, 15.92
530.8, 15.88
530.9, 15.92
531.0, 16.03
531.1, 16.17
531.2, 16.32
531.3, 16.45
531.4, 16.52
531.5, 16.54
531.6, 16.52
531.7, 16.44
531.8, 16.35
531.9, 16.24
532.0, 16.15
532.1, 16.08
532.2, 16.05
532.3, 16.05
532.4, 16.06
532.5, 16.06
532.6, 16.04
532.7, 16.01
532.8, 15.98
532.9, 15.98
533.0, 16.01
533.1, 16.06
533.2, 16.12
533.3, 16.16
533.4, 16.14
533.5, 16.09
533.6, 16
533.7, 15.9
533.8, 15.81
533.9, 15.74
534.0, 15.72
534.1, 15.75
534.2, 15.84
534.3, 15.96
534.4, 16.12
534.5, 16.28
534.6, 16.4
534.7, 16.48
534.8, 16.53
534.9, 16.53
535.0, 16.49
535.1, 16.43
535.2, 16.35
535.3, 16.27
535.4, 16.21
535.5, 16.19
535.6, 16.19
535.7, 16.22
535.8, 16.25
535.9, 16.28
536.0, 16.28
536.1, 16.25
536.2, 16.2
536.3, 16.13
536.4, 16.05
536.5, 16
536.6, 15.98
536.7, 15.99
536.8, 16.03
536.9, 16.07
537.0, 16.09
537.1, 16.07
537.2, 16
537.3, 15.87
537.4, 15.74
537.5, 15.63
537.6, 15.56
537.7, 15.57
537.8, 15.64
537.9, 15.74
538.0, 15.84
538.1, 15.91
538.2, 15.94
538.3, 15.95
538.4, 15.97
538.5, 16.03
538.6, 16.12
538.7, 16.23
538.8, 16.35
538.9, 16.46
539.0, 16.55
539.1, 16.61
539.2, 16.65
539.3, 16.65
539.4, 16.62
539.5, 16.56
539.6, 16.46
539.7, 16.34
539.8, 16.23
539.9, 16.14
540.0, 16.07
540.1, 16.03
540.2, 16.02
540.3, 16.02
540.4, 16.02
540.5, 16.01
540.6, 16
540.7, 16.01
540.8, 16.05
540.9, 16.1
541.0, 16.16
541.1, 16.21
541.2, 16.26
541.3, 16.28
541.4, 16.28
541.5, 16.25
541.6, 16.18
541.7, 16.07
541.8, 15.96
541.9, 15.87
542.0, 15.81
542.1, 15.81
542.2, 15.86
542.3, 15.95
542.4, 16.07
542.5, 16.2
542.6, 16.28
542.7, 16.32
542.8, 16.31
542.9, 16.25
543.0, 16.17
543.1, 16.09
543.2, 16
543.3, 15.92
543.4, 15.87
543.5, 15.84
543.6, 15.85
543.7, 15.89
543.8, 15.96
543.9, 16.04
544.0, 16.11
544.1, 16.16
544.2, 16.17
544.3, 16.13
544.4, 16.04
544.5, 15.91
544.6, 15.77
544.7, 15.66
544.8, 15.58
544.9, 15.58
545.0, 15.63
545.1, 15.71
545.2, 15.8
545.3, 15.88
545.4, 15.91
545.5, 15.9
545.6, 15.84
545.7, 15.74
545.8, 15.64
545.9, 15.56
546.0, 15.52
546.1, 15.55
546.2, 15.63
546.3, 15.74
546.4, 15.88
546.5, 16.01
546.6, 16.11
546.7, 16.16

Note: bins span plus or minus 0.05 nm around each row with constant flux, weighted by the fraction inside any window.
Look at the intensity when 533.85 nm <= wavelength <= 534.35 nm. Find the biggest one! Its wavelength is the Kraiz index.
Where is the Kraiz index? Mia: 534.3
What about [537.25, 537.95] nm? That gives 537.3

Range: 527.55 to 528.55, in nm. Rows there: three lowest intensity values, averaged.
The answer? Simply 16.0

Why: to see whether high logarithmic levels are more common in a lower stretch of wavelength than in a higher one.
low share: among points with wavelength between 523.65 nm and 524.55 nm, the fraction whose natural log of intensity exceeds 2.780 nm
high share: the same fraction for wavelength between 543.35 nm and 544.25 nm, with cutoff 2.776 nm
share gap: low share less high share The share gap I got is 0.7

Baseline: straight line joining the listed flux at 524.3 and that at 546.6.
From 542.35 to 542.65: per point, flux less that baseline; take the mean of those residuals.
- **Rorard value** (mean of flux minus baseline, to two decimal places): -0.13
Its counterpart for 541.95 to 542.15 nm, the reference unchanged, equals -0.53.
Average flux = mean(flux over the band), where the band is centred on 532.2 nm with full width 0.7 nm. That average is 16.1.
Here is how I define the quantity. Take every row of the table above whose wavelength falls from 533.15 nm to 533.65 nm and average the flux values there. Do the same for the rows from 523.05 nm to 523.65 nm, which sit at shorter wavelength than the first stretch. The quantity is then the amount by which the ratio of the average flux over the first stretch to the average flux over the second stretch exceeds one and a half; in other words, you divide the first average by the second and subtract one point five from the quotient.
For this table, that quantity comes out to -0.535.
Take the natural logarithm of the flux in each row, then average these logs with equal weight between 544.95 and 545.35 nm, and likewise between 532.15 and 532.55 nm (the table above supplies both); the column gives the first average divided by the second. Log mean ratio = 0.99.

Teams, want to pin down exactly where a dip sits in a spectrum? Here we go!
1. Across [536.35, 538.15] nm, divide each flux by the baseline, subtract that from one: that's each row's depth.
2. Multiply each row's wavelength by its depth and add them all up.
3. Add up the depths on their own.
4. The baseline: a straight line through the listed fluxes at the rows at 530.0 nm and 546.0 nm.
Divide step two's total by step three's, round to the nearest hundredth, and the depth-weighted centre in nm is 537.62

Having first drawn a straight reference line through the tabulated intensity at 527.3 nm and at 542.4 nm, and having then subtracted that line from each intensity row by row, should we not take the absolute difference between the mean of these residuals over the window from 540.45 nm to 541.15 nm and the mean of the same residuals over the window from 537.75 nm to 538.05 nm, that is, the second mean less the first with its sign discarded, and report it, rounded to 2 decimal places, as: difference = 0.39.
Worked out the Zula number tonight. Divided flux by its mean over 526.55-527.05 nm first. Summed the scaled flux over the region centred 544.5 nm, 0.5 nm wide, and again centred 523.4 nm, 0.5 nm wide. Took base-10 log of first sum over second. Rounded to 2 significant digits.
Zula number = -0.021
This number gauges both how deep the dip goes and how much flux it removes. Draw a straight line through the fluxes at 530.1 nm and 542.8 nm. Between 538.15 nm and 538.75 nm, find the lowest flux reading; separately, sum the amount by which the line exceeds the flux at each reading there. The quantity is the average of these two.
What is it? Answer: 8.9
